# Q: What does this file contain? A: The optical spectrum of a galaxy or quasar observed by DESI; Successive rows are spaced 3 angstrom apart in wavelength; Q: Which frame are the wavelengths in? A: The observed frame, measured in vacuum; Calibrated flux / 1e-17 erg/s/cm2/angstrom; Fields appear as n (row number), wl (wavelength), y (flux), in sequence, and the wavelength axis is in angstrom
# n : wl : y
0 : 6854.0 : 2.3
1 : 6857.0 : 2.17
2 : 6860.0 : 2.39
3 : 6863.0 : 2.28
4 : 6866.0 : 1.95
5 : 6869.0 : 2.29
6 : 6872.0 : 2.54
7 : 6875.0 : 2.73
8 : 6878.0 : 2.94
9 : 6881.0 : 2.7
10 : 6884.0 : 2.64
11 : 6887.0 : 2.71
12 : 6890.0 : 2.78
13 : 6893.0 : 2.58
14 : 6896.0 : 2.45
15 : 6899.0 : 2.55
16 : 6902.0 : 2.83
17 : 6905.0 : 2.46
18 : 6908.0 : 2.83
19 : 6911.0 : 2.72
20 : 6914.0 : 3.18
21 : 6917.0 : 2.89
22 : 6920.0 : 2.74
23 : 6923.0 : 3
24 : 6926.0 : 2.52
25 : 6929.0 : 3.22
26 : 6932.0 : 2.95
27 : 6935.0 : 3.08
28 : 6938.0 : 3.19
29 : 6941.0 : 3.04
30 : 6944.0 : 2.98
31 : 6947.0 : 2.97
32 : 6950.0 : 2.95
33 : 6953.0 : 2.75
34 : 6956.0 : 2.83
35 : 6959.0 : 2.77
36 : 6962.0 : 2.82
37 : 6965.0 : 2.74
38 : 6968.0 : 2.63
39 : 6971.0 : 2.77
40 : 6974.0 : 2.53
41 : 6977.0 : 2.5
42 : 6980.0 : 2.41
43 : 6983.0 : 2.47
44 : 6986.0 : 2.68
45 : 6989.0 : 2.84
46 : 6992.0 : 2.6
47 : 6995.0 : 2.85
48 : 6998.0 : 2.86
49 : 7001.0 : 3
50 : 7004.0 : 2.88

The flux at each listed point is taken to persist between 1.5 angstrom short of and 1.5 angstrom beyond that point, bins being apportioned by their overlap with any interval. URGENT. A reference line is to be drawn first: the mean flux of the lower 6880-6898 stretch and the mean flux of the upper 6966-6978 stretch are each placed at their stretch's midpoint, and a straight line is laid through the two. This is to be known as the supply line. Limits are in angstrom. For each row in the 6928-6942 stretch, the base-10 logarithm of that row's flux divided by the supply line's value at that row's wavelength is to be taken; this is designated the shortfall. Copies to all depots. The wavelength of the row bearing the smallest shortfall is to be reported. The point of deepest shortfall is 6932.0 angstrom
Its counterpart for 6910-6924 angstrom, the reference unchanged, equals 6911.0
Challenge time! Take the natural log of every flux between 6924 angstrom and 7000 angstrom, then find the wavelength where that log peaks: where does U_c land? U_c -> 6929.0 angstrom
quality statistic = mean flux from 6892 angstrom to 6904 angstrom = 2.60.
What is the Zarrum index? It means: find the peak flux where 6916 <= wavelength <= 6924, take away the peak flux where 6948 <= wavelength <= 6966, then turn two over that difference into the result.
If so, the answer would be 40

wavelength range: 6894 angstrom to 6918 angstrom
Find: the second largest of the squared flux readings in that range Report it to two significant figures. 8.4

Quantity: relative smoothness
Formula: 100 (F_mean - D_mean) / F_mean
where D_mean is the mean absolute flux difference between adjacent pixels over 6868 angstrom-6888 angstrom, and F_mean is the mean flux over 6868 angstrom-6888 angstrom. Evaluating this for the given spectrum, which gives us 94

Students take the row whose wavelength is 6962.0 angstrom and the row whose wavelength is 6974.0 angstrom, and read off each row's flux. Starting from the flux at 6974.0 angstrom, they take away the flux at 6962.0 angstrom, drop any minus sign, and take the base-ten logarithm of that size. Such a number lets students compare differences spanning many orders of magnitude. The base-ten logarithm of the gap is -0.5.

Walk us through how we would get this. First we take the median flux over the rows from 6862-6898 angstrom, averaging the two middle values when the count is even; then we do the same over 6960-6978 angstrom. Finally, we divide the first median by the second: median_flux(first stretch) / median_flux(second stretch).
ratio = 0.97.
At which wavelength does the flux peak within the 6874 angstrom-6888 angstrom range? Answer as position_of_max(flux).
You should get 6878.0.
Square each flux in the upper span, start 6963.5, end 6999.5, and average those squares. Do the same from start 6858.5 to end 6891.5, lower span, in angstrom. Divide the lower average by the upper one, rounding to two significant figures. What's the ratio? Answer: 0.92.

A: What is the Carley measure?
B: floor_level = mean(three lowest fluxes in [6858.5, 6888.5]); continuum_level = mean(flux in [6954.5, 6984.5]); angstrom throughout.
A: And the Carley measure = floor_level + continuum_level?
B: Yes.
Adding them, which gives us 4.8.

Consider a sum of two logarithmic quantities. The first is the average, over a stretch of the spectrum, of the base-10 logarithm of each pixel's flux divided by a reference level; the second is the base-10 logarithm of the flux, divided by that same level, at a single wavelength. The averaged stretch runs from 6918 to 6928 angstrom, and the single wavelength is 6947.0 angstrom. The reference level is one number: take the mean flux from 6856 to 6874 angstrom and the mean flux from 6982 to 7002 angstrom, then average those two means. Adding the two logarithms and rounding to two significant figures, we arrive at 0.11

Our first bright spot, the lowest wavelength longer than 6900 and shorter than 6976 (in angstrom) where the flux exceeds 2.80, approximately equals 6902.0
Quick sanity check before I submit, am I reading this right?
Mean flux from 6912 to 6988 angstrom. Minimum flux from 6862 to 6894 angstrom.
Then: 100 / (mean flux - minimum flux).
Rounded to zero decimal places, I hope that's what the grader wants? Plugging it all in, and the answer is 114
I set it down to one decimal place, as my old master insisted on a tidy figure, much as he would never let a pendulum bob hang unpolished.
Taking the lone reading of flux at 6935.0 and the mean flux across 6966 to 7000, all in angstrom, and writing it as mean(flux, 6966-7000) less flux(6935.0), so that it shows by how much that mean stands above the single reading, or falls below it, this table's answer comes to -0.4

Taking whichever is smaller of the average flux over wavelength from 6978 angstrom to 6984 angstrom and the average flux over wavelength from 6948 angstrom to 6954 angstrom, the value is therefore 2.44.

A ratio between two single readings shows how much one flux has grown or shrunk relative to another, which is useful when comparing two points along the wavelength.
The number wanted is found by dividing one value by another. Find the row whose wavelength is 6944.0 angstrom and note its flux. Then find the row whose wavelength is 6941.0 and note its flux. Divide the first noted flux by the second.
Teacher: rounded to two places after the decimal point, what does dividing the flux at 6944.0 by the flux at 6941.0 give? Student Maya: 0.98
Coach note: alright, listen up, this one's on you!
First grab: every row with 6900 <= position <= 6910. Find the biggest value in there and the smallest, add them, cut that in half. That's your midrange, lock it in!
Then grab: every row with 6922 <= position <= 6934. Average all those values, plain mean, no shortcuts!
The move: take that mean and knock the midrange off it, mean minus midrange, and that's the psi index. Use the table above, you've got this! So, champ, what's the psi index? 0.28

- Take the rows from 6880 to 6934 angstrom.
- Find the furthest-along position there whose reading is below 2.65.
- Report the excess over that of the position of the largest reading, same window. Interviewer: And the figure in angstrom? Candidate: 3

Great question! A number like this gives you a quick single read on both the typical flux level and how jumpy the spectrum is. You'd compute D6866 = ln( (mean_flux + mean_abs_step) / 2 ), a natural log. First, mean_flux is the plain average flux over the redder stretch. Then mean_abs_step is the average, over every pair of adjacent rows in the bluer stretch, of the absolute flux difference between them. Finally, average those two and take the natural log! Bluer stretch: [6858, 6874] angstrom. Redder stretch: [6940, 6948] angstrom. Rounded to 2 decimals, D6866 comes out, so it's 0.49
